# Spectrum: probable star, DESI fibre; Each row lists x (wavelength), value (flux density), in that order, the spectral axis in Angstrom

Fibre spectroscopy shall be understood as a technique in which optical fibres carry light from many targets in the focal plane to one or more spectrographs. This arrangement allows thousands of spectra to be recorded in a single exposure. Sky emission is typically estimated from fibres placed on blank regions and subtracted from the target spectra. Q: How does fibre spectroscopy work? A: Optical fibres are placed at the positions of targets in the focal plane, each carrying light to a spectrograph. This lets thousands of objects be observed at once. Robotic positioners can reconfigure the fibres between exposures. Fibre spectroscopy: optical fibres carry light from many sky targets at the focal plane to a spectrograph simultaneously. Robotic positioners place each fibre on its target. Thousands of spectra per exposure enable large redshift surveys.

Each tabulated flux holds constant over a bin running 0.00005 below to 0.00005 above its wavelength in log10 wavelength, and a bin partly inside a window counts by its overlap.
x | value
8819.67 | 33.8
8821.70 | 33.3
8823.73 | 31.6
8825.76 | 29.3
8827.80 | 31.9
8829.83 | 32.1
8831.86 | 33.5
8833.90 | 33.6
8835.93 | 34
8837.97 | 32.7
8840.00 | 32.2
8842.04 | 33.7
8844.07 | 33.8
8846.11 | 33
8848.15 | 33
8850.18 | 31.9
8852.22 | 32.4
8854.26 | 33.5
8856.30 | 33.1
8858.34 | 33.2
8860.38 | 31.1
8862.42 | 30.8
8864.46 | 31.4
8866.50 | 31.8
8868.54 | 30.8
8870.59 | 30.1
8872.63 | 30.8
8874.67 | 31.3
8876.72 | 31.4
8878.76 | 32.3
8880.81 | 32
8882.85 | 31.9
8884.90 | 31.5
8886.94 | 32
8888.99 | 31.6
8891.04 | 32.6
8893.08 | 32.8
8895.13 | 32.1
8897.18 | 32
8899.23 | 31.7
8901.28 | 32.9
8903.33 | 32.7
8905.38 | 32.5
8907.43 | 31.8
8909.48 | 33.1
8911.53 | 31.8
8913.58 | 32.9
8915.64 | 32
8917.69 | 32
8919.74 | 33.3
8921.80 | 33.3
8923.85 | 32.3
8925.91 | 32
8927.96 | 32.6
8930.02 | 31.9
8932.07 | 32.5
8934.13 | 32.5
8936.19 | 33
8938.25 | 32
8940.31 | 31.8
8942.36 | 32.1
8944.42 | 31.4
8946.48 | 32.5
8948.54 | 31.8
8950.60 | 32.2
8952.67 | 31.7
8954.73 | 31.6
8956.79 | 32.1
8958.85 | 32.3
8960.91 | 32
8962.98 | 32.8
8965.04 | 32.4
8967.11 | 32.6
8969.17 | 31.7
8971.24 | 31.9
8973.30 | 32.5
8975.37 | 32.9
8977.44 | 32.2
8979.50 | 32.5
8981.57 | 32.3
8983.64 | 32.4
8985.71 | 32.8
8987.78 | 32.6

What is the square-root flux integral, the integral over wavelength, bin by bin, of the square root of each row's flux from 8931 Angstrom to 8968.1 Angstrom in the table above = 210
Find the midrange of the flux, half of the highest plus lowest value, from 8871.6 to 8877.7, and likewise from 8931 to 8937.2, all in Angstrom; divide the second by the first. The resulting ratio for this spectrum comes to 1.05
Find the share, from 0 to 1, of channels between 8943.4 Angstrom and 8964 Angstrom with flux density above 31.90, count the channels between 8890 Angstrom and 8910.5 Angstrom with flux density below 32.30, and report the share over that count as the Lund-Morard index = 0.15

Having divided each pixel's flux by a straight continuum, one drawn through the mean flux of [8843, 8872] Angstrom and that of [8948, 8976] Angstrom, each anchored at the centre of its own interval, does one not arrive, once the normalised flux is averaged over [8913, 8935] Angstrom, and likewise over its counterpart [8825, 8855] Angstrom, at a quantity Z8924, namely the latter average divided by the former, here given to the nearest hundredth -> 1.01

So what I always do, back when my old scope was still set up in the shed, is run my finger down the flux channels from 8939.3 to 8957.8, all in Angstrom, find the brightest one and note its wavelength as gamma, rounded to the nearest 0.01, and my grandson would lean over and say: 8946.48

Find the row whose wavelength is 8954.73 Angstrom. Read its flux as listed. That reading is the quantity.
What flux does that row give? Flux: 31.6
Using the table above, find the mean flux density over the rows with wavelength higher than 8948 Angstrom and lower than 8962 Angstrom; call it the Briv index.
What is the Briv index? 32.0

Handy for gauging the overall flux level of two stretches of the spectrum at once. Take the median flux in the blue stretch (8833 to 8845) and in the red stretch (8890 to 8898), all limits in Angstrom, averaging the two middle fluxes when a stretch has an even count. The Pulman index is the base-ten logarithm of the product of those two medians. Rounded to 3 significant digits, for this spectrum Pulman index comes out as 3.04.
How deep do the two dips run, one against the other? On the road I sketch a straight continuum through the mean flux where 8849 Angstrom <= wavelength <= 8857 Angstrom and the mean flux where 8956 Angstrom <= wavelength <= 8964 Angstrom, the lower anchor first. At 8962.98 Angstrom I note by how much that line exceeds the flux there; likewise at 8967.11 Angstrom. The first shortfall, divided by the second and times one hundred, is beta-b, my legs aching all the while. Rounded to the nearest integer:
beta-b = 156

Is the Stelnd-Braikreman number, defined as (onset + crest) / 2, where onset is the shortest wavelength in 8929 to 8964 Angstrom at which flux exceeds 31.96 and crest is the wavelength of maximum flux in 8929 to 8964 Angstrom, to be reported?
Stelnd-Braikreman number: 8934.1 Angstrom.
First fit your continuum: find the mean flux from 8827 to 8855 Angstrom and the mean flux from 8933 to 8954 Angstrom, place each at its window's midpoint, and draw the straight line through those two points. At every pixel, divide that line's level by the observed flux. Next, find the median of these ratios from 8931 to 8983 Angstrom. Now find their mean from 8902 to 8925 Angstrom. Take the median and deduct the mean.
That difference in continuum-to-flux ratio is 0.00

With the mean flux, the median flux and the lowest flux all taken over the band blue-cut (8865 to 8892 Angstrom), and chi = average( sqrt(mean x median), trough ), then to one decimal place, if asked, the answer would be 30.8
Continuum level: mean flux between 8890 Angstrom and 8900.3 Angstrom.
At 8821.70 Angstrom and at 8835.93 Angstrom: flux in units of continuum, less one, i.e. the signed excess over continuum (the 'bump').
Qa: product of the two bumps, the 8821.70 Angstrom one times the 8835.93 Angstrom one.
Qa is 0.0018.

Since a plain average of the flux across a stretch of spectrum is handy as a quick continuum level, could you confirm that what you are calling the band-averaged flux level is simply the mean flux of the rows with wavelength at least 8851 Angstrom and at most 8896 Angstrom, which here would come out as 31.84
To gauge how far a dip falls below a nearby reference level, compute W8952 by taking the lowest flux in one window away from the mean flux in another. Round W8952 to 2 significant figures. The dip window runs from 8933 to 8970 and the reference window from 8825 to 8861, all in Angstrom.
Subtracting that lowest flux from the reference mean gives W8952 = 1.3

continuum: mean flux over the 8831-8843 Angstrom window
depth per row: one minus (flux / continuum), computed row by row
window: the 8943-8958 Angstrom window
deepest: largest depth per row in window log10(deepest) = -1.25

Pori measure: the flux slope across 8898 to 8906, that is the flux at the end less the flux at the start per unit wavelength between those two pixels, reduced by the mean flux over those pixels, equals -32.3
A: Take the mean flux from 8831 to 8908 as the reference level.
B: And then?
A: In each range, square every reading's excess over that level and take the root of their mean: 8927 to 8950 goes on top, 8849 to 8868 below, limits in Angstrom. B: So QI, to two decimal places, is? 0.48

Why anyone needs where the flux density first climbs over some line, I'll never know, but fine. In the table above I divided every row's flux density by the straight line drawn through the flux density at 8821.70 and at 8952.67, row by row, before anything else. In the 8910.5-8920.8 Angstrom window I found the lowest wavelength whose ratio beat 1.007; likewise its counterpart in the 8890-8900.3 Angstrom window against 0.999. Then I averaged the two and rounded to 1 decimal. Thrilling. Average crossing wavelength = 8902.3 Angstrom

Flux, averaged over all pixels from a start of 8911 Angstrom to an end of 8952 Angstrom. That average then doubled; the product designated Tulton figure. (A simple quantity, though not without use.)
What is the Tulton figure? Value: 64.6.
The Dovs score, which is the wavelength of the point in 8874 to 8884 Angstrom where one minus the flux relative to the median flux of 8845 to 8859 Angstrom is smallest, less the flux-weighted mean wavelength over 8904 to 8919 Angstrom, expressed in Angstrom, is -32.8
